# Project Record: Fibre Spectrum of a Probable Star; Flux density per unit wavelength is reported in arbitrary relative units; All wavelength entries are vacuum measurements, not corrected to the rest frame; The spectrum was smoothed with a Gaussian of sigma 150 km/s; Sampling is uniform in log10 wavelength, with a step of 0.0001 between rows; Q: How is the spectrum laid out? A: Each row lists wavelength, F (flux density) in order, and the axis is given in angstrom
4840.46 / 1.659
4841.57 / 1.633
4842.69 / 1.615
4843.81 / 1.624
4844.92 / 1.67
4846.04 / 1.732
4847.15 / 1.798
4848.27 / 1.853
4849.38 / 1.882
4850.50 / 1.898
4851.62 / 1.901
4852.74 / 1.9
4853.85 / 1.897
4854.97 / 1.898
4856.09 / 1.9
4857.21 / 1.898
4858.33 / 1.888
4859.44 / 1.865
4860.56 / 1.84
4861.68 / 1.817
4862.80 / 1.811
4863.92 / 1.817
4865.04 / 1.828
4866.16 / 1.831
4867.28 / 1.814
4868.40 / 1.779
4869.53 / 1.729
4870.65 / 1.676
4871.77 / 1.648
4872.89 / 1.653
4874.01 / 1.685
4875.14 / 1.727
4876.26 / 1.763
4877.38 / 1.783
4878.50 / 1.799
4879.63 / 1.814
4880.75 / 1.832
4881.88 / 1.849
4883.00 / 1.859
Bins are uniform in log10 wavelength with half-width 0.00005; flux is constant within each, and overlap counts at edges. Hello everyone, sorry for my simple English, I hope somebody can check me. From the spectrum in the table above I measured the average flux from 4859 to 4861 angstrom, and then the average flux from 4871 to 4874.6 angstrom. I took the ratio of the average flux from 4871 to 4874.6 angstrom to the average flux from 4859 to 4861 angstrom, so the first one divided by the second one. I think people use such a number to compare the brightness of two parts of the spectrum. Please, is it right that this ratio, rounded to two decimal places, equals 0.90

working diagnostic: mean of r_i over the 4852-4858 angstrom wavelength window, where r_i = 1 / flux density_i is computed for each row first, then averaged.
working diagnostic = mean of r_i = 0.53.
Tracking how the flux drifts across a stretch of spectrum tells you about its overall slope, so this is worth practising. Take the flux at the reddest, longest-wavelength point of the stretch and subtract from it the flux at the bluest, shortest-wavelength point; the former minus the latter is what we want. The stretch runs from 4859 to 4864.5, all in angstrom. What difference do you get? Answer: -0.05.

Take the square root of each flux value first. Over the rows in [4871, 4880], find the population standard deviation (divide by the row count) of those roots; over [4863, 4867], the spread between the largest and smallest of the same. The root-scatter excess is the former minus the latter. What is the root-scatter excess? 0.018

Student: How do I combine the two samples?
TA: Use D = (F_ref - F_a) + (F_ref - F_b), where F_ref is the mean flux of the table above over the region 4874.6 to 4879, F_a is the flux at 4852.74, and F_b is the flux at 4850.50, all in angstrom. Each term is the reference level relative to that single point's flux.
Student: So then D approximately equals -0.26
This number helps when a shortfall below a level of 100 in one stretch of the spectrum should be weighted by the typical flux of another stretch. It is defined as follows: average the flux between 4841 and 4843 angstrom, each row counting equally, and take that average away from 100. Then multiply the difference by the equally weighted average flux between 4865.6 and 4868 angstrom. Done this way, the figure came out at 179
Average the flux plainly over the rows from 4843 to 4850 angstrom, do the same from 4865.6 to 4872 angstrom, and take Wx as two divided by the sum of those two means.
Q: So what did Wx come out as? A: 0.570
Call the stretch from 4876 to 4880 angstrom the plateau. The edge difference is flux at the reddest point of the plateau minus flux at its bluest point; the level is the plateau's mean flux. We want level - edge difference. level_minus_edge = 1.74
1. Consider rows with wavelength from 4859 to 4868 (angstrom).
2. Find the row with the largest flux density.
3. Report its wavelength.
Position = 4859.44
